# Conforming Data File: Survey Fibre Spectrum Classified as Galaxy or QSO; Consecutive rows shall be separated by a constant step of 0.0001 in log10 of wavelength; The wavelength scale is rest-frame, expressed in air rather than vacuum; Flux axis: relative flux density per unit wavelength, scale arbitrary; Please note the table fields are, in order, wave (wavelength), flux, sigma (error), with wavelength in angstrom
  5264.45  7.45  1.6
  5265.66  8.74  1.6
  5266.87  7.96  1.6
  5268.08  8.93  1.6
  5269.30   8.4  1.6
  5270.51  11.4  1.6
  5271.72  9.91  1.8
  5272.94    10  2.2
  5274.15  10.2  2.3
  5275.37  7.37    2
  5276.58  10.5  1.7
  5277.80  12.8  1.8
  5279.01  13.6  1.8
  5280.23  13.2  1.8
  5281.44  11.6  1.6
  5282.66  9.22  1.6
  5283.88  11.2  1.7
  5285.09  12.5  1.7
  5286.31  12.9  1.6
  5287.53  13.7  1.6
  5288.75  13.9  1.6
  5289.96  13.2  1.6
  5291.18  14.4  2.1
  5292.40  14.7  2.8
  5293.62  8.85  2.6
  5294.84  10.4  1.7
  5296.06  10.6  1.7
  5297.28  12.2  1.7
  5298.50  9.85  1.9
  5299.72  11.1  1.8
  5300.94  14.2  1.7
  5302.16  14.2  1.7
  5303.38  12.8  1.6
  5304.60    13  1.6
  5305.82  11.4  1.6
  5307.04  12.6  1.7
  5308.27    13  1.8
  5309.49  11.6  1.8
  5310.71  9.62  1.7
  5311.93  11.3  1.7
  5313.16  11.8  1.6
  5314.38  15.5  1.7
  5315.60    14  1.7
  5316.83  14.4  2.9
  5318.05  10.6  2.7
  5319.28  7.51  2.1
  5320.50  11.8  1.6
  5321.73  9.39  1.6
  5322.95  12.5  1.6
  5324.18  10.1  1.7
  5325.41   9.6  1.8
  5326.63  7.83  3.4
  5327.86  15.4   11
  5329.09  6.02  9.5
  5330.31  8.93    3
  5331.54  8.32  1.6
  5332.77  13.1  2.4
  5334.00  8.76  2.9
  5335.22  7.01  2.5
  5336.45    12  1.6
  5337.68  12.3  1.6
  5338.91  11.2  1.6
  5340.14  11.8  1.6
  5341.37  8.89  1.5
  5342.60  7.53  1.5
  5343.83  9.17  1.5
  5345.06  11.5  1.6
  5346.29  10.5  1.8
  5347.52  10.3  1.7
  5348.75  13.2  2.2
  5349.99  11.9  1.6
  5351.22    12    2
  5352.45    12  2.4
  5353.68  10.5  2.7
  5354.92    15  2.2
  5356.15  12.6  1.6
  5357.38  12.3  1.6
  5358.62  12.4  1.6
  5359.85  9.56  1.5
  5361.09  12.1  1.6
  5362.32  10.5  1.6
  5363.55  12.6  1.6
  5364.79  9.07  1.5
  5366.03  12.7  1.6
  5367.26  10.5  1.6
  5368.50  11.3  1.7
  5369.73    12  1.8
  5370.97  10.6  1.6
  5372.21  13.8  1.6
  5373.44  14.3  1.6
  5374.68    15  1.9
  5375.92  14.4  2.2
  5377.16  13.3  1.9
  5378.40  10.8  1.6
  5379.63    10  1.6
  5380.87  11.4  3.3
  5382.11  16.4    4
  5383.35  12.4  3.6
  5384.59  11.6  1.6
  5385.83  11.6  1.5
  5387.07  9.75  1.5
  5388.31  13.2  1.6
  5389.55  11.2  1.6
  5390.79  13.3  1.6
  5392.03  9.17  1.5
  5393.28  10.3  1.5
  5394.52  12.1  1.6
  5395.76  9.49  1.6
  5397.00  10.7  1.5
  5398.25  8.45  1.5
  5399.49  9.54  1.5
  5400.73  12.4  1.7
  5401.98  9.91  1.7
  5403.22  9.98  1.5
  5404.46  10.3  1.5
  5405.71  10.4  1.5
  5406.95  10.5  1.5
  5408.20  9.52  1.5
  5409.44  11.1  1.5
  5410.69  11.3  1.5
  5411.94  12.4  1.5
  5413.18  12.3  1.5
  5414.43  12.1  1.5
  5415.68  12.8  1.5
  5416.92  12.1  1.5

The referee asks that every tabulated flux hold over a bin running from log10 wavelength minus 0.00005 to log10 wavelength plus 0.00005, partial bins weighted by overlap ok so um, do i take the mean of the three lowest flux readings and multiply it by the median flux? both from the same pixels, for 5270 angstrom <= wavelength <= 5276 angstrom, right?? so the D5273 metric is 91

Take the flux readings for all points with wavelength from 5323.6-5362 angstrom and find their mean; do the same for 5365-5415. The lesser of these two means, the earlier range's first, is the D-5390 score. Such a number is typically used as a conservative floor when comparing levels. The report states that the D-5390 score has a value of 10.77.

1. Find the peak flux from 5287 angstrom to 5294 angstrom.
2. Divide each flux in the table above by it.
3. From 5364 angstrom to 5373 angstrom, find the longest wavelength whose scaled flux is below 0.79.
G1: 5370.97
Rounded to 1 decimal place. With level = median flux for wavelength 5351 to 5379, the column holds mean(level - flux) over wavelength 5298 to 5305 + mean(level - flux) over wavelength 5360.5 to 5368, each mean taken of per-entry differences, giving 0.4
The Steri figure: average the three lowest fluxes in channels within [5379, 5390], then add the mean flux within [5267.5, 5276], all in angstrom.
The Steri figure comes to 19.8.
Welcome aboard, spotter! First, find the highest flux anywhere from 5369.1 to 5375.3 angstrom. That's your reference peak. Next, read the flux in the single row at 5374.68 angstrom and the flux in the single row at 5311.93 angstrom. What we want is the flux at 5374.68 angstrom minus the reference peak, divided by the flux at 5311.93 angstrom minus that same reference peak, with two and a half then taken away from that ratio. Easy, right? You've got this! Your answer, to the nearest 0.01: -2.50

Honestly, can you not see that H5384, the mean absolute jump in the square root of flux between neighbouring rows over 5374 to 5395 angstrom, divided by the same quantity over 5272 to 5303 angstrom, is 1.3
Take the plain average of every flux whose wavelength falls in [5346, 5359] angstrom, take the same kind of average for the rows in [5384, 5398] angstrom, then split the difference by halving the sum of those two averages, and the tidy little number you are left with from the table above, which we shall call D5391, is 11.6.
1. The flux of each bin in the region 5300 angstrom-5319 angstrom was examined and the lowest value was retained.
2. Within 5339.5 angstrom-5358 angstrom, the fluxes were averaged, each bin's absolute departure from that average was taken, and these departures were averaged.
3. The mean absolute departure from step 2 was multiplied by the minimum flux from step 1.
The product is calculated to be 14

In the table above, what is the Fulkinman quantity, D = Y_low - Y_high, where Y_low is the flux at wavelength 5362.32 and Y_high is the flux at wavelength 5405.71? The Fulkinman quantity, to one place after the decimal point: 0.1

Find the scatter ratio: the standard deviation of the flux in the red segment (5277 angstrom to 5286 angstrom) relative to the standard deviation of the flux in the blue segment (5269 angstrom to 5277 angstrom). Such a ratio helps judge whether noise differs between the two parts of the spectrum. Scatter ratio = 1.1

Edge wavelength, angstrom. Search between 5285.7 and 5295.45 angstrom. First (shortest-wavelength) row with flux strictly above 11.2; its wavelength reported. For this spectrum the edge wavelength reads 5286.31 angstrom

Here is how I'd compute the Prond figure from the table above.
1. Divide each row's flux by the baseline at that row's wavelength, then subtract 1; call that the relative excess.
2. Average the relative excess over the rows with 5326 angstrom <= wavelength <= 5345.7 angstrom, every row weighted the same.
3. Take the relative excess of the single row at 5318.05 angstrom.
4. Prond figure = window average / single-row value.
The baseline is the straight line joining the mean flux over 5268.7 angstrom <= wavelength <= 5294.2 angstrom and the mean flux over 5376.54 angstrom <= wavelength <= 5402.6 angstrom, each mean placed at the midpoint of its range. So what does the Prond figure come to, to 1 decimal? 1.6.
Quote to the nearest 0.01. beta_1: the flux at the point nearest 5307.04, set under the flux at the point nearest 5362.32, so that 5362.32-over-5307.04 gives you 0.83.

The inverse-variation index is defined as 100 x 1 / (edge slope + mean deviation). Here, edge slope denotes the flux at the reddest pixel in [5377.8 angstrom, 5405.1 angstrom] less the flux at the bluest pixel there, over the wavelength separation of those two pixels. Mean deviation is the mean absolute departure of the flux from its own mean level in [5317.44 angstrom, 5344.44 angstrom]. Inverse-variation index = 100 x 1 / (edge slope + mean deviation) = 53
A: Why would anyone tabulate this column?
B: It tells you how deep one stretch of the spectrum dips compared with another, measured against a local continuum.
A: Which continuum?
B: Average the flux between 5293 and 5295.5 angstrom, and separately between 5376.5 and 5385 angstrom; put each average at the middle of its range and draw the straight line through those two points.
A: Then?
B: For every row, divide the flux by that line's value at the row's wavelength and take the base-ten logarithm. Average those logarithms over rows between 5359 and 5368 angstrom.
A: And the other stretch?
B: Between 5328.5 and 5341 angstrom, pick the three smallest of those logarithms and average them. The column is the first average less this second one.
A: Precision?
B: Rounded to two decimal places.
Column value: 0.15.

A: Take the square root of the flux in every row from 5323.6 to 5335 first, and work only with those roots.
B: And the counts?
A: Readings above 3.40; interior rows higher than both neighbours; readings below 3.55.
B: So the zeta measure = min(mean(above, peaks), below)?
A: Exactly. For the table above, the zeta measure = 2.5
